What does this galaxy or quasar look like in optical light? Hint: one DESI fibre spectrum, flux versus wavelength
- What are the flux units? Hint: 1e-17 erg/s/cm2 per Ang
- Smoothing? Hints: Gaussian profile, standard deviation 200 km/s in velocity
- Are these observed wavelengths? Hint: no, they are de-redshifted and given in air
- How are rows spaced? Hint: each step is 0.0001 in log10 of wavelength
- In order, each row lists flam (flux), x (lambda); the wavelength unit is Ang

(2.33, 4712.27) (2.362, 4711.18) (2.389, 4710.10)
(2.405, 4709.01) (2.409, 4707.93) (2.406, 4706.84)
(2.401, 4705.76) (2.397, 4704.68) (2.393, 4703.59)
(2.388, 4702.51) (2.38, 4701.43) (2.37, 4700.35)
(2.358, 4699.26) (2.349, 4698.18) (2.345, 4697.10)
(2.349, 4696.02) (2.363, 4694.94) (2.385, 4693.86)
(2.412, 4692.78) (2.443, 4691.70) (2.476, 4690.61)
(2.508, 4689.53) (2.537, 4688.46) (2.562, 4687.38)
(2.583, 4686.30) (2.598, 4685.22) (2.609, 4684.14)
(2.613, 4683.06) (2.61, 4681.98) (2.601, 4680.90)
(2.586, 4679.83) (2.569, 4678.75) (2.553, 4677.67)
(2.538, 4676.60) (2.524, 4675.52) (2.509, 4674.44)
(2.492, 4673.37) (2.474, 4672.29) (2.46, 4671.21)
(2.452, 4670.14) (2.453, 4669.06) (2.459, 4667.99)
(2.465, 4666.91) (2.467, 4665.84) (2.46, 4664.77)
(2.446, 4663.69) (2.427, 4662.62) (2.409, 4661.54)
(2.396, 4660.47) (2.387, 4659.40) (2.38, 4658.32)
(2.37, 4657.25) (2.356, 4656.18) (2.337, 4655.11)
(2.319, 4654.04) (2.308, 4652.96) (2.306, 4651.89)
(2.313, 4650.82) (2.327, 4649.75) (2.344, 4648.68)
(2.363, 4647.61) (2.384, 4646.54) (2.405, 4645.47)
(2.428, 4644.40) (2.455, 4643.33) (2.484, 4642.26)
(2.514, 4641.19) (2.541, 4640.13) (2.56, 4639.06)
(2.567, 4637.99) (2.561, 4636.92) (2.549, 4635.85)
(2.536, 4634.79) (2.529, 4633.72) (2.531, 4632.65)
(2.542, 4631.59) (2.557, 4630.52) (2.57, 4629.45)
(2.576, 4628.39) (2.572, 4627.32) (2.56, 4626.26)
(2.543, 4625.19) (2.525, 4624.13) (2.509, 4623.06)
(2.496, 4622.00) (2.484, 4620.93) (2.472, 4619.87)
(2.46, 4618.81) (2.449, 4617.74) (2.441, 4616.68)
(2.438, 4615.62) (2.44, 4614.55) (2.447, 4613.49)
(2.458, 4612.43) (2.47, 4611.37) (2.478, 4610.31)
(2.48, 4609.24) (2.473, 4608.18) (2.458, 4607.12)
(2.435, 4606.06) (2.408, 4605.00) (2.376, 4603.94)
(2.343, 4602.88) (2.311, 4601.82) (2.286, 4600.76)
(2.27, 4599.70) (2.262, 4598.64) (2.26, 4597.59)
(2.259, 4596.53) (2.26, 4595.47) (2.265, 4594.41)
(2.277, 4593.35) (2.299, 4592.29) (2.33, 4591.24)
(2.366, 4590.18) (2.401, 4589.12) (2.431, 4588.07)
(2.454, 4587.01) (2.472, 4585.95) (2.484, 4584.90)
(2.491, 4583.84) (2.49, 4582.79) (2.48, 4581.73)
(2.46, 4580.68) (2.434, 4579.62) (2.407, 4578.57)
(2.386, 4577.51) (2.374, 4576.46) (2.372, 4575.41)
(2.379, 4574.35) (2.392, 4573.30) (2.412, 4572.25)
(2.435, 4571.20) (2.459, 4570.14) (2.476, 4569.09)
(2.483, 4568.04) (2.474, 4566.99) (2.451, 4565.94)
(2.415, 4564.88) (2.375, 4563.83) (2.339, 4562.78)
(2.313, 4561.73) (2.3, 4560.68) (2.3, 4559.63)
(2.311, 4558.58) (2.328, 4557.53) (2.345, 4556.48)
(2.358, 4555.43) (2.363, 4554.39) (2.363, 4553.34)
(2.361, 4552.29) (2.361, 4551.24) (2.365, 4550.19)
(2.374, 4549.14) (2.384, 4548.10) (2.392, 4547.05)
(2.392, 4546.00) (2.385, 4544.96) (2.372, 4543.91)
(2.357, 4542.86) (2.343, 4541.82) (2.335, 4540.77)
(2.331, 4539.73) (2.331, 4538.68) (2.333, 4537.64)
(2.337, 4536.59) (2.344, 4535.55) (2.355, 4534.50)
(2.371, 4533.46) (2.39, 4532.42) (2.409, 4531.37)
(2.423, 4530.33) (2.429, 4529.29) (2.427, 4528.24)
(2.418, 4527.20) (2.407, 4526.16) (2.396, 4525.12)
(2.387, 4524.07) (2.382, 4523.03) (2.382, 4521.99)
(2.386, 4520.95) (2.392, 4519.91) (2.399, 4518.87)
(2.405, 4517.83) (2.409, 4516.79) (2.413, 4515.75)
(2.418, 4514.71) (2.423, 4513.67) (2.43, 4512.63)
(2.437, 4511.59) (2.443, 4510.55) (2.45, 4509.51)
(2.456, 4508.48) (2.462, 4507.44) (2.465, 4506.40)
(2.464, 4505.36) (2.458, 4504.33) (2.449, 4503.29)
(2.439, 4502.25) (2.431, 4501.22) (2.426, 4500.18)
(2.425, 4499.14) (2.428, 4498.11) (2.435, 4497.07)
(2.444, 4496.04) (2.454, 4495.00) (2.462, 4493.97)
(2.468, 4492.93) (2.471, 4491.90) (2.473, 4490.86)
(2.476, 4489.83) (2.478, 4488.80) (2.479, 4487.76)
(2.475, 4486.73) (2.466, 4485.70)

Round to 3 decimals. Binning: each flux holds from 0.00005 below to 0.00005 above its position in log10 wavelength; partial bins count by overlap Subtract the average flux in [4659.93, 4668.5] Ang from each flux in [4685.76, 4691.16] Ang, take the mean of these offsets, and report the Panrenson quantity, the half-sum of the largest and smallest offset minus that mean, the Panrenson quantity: -0.004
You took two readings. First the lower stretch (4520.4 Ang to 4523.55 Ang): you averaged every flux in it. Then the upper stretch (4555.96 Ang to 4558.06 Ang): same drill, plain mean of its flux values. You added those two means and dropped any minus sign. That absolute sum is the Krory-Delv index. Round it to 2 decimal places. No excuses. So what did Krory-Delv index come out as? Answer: 4.72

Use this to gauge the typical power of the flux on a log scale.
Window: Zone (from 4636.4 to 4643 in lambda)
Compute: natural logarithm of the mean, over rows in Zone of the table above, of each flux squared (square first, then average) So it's 1.86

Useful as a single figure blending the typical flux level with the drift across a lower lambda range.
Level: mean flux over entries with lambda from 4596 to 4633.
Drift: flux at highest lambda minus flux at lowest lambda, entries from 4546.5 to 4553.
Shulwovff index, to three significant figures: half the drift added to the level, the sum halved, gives 1.22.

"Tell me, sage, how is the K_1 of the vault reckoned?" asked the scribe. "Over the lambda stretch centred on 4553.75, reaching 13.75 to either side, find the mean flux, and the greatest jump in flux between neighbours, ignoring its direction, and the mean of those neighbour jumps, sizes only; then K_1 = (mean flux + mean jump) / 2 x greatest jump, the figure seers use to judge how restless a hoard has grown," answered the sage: 0.048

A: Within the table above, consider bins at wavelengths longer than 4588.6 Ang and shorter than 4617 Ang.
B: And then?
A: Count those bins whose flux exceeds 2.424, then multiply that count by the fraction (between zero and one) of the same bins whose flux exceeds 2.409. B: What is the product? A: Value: 4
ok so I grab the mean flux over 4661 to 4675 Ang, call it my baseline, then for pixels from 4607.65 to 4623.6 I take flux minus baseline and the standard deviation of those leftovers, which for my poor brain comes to 0.021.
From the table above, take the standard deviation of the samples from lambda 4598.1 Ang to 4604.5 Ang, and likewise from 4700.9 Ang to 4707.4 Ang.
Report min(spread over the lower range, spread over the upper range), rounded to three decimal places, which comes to 0.009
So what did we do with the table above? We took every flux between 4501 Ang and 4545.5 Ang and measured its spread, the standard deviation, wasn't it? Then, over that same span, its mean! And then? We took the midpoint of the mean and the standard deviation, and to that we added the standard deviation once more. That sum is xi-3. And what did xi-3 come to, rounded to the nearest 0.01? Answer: 1.26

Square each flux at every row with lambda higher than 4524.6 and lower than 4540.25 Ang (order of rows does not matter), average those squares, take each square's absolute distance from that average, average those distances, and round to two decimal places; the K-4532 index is 0.16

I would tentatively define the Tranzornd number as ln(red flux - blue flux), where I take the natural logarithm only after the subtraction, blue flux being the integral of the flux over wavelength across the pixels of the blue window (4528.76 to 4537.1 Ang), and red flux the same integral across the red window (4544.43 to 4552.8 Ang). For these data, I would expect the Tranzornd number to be -3.8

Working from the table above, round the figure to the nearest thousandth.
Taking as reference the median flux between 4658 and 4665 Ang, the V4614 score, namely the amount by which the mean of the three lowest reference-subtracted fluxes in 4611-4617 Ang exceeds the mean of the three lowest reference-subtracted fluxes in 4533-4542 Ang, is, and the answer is 0.108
